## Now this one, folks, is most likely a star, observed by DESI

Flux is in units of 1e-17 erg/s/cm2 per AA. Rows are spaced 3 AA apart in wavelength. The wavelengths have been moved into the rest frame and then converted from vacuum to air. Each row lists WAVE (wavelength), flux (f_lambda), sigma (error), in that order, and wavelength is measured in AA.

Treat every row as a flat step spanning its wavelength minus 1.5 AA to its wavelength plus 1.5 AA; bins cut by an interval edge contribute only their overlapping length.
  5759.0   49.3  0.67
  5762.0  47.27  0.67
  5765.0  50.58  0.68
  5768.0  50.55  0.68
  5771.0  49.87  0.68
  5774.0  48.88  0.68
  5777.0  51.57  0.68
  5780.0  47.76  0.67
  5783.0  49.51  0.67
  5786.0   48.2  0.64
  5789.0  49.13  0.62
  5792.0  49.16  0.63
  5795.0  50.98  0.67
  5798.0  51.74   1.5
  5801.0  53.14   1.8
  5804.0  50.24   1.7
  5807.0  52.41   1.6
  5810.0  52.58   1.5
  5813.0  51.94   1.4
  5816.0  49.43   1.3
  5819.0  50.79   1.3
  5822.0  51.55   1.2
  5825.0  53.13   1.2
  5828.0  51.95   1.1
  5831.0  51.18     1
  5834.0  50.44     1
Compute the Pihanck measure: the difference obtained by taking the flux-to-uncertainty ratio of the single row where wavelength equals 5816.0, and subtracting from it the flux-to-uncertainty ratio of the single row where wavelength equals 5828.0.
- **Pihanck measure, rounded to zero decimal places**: -9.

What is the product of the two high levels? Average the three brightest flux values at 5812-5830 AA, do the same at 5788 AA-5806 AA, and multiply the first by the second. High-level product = 2719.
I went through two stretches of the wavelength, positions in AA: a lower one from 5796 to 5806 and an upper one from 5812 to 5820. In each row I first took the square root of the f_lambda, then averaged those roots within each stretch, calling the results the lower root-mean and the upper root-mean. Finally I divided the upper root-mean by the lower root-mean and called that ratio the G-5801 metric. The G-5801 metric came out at 0.99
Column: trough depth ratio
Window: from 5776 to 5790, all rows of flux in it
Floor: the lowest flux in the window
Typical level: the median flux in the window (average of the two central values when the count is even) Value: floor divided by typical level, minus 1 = -0.028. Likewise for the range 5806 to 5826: -0.048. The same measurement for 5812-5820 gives -0.027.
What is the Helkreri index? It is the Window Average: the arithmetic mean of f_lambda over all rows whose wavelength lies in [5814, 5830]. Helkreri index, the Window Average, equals 51.4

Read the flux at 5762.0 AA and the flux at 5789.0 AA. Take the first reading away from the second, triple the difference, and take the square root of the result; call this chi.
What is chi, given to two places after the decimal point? 2.36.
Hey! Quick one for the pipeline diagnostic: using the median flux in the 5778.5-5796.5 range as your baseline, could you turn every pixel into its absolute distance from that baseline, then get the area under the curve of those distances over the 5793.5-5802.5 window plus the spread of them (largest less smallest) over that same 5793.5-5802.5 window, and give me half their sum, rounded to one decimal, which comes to 13.7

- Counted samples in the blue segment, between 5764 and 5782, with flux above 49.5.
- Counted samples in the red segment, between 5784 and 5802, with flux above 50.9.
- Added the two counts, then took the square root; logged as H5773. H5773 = 2.6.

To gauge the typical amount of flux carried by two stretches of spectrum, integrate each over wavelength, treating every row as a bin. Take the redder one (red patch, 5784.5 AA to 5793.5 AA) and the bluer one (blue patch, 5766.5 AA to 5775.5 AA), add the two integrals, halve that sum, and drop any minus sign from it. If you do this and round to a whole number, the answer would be 444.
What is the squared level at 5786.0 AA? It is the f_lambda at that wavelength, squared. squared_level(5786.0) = 2323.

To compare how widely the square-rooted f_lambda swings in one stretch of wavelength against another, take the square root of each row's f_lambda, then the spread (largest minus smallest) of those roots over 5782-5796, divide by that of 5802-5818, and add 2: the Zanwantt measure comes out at 2.9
